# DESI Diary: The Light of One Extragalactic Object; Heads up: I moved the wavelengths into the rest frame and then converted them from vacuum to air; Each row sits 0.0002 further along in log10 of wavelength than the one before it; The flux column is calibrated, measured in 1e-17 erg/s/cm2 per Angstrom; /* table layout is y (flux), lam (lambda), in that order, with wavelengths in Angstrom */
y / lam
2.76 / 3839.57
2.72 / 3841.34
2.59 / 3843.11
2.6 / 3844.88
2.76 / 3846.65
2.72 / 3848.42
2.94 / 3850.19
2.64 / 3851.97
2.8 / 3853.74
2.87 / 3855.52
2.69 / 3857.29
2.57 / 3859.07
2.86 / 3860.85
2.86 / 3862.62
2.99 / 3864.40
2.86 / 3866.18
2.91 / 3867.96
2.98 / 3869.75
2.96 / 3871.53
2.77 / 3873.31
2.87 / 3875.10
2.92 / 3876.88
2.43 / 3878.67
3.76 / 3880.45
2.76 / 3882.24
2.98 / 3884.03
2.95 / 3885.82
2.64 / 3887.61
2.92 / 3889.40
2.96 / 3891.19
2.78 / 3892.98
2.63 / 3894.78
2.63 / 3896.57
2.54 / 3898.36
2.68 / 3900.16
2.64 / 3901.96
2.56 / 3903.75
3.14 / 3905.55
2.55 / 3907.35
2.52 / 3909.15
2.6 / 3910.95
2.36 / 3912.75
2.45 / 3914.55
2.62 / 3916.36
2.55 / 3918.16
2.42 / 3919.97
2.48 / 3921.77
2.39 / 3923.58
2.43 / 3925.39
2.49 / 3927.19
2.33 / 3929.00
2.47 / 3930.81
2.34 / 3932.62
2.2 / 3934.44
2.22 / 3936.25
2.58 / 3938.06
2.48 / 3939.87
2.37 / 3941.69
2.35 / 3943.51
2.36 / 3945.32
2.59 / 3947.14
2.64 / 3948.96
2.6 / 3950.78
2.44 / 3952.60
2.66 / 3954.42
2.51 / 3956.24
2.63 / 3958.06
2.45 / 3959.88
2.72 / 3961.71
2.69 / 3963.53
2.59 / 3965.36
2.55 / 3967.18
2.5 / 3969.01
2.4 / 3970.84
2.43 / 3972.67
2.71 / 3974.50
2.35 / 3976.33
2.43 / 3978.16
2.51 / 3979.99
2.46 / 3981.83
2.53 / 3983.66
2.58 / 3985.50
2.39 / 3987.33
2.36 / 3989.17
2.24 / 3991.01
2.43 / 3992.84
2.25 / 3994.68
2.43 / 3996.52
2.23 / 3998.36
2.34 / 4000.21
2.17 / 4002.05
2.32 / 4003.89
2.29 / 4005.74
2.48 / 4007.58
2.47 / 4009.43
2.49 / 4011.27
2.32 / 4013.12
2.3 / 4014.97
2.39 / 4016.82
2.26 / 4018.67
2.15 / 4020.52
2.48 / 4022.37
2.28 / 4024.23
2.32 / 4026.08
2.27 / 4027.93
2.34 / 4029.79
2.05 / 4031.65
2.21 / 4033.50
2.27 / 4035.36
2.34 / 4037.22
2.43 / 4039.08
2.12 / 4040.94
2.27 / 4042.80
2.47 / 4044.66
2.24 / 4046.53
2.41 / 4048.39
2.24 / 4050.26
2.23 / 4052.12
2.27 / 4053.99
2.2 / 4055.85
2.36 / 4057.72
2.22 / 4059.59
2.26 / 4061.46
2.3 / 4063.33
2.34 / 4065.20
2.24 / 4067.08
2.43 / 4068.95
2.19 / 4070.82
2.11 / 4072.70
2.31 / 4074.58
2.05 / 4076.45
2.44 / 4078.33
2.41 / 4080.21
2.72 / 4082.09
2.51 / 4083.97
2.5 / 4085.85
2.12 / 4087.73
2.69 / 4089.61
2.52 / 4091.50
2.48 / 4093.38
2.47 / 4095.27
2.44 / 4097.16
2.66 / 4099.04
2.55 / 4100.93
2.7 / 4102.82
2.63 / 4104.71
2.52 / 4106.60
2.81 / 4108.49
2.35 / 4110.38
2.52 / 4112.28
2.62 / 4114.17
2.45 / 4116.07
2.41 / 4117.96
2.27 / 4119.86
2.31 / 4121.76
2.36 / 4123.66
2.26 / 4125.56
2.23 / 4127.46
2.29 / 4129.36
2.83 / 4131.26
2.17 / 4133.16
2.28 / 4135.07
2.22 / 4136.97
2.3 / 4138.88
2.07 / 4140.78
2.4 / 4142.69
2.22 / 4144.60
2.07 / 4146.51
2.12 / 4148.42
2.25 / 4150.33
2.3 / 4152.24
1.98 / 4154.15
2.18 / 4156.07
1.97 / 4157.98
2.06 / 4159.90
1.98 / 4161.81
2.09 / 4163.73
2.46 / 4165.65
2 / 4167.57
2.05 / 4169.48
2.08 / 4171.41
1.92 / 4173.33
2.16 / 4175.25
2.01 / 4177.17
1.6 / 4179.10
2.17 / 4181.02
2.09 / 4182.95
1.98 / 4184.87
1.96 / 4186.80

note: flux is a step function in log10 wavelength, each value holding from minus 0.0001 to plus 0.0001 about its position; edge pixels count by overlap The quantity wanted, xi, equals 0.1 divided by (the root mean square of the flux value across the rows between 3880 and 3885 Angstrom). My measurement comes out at 0.0313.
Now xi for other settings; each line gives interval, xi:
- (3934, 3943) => 0.0421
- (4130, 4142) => 0.0430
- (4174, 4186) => 0.0497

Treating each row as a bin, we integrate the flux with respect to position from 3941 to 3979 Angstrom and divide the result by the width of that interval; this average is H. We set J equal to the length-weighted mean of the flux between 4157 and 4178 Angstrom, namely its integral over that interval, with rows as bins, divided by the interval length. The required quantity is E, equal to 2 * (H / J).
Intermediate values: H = 2.52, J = 2.07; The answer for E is 2.4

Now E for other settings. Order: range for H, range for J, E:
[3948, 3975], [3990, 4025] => 2.2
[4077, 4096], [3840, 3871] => 1.8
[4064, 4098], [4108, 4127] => 2.0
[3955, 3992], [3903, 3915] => 1.9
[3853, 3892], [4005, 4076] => 2.5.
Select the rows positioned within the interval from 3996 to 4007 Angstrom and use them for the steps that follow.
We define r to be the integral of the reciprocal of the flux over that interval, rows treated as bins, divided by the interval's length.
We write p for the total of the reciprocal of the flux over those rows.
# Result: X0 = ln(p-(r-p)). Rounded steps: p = 2.62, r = 0.436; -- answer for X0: 1.57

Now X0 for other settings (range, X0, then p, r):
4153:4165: 1.69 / 2.94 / 0.487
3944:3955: 1.46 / 2.36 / 0.395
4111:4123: 1.51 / 2.48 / 0.413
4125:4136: 1.55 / 2.58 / 0.430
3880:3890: 1.31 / 2.02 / 0.340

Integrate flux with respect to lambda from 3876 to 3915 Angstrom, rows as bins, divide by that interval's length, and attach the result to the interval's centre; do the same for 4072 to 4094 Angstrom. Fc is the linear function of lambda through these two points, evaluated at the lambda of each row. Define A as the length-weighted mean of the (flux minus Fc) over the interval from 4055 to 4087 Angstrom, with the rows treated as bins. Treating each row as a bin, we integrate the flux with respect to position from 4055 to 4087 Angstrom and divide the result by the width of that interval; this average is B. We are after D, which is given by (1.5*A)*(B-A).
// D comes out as -0.4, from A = -0.10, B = 2.33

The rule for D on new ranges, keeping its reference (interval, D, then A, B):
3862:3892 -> 0.5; 0.13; 2.91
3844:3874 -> 0.0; 0.00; 2.81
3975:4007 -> -0.8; -0.20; 2.38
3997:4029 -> -0.8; -0.21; 2.33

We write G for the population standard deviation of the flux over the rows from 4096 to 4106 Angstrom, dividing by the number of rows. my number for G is 0.09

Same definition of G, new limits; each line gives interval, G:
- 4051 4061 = 0.06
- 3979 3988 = 0.06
